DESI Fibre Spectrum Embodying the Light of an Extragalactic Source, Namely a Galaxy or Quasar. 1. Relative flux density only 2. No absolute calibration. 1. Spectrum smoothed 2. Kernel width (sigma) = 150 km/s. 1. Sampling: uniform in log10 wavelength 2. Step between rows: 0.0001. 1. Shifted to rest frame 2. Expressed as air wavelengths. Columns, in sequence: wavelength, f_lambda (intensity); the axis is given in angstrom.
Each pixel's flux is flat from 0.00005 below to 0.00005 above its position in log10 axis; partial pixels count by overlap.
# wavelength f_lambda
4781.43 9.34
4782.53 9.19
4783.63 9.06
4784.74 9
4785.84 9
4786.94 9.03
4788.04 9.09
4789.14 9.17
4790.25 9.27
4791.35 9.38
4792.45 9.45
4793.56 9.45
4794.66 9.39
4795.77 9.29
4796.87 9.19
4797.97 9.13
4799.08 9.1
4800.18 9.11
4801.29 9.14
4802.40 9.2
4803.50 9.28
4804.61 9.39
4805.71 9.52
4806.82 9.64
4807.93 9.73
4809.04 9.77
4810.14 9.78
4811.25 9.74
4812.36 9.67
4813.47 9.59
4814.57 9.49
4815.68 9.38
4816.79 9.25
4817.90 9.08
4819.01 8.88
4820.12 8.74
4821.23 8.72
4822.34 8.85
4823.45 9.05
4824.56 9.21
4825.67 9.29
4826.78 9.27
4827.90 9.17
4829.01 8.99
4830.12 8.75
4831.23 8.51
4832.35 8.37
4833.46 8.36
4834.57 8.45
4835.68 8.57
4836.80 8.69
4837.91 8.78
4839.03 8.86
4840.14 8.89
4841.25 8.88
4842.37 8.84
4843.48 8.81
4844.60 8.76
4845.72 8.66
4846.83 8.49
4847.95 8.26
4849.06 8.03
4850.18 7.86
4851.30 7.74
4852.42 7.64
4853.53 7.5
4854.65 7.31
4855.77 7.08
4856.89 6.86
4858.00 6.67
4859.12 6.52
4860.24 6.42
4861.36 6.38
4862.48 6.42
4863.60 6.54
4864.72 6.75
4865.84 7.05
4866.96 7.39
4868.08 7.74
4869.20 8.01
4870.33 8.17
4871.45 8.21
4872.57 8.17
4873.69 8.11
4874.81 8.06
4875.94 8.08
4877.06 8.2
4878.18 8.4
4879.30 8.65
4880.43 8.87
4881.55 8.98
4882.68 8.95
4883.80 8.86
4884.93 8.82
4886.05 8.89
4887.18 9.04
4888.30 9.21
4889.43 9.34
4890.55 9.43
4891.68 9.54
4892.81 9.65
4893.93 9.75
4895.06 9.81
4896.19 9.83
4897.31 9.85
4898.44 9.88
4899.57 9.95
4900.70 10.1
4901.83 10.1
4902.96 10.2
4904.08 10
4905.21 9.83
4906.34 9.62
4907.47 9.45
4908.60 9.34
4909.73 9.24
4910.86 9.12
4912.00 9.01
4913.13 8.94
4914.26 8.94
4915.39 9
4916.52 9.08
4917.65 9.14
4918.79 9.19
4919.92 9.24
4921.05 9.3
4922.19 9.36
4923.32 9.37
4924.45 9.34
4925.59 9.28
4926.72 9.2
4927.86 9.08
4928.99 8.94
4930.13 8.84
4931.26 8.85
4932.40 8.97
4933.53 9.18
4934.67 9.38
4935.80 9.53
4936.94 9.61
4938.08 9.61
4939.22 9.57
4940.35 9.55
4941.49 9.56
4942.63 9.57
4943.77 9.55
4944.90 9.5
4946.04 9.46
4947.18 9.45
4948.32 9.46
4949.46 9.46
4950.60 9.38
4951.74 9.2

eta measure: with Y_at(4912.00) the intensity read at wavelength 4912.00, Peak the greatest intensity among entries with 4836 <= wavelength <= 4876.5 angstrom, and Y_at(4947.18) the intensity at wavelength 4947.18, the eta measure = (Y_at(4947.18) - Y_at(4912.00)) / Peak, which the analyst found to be 0.049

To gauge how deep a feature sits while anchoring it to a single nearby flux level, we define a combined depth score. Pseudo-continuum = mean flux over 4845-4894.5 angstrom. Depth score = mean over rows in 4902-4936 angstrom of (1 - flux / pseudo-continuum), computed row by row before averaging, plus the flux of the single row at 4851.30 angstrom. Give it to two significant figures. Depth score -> 7.6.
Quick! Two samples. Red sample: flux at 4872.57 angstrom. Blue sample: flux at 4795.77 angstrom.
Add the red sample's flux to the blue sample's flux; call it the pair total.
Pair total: 17.5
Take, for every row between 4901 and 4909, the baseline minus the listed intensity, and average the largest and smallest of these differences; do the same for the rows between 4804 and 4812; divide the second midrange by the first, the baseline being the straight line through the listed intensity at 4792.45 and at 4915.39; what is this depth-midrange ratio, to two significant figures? 0.26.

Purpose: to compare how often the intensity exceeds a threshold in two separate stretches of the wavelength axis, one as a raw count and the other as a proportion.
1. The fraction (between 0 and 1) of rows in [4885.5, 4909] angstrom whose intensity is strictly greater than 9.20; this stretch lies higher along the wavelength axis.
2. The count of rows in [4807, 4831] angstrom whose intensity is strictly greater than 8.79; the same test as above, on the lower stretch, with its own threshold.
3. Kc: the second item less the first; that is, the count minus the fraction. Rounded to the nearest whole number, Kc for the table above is 17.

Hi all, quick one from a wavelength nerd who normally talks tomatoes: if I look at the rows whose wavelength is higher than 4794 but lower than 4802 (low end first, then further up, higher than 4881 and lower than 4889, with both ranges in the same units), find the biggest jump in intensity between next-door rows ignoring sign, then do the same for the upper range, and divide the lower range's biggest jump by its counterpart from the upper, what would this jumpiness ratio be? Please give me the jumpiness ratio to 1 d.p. 0.6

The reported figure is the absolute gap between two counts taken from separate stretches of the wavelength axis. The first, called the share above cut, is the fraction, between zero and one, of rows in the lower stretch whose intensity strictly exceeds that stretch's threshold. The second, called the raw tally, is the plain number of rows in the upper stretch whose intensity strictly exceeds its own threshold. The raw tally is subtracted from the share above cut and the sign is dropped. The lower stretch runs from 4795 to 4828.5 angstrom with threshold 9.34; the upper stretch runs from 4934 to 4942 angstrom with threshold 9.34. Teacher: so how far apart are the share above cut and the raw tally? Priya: 6.6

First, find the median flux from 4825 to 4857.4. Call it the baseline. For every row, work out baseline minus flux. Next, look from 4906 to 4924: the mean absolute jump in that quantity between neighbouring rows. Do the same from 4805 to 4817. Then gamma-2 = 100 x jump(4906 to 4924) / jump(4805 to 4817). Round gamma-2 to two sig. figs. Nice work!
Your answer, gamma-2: 94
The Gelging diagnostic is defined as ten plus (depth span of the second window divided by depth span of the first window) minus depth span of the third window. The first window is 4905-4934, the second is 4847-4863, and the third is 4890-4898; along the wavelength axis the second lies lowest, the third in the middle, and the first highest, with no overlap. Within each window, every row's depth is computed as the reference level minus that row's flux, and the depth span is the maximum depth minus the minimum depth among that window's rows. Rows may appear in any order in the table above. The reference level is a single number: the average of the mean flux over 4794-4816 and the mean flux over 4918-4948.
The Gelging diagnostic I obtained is 11.5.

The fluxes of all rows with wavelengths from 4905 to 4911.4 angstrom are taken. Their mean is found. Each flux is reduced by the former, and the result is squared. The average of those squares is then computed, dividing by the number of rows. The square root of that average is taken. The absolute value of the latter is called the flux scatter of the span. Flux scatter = 0.24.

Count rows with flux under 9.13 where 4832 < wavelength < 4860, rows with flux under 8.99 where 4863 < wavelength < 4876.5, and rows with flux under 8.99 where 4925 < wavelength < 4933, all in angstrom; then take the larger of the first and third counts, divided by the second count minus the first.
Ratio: -1.9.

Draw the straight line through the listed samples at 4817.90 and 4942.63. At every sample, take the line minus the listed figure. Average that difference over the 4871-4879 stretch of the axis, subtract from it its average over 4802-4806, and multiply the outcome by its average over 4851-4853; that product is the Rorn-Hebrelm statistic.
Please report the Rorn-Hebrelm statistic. 2.2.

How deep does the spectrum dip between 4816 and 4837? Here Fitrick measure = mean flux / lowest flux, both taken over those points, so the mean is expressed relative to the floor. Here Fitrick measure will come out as 1.06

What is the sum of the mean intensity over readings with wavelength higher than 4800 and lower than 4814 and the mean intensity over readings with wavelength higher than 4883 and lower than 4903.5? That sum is 19.1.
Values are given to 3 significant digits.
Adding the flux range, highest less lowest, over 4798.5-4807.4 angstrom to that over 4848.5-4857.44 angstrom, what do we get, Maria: 1.71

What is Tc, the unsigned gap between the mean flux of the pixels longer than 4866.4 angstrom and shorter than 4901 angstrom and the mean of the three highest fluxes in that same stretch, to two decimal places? 1.08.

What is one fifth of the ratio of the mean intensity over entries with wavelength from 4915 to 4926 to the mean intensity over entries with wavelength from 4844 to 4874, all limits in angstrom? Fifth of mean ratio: 0.25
